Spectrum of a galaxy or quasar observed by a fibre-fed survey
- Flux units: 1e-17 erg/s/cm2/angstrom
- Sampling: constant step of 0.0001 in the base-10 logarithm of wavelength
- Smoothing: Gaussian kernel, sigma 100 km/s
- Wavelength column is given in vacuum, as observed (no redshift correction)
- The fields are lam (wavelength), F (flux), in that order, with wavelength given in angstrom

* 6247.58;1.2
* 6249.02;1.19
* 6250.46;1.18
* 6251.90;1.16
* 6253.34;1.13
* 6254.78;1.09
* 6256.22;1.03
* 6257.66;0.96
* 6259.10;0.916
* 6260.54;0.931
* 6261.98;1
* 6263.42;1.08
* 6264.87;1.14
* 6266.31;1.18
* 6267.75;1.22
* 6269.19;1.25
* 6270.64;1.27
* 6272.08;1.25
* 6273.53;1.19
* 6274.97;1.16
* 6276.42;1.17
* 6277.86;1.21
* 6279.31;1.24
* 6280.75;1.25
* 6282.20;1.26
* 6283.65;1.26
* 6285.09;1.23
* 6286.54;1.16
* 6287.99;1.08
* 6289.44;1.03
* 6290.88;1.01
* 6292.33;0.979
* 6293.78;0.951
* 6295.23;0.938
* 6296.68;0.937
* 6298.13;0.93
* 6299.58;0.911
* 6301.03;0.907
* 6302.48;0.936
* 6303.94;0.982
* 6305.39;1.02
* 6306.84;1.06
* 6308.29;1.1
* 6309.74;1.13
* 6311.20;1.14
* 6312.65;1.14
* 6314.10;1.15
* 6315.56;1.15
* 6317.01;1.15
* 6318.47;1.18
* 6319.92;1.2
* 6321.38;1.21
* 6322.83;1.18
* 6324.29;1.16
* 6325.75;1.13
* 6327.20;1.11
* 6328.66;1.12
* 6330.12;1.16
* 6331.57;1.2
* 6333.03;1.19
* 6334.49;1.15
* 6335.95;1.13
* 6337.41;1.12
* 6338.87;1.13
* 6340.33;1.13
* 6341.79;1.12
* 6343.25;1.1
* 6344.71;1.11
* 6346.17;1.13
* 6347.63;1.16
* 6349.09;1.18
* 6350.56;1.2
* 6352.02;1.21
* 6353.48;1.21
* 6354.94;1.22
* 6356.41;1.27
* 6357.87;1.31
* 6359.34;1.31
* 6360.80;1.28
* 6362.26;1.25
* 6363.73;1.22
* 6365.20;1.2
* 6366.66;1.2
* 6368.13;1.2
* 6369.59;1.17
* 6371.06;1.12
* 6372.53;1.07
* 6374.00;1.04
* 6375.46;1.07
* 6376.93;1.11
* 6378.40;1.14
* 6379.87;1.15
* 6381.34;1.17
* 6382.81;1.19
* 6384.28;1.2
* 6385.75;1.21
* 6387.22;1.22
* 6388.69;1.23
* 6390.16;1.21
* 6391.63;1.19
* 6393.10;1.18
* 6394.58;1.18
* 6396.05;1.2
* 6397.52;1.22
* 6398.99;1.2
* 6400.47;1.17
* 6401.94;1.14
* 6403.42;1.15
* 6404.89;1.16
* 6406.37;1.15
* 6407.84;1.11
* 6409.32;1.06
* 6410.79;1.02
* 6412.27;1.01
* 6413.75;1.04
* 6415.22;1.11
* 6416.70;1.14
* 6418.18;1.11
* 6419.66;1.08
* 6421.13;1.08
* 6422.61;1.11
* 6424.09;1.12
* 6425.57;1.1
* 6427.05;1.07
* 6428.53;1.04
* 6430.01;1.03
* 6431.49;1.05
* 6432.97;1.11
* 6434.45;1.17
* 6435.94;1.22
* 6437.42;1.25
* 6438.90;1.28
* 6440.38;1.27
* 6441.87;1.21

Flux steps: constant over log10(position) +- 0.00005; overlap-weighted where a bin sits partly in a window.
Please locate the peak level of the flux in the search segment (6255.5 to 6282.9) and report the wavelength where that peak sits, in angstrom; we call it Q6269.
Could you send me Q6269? 6270.64 angstrom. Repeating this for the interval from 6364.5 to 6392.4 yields 6388.69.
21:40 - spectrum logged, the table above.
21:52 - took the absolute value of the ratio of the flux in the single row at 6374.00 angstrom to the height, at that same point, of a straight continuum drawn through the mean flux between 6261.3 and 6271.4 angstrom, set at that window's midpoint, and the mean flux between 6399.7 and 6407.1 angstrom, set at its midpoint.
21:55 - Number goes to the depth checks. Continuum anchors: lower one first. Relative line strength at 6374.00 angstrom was 0.900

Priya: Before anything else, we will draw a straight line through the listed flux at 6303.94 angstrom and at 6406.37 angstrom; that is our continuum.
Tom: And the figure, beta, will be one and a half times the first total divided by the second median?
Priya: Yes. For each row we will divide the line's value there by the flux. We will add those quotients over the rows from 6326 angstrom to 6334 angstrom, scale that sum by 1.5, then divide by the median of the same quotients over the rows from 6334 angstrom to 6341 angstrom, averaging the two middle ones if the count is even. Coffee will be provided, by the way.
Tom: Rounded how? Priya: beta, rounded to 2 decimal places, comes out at 7.24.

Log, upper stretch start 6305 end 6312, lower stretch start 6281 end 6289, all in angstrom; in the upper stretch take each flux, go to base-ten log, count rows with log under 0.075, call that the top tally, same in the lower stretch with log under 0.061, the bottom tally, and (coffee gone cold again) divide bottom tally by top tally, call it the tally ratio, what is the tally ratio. 0.2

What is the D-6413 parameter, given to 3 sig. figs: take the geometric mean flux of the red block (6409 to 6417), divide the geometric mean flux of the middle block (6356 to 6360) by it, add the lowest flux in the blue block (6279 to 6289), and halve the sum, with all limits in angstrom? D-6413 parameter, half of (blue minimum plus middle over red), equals 1.15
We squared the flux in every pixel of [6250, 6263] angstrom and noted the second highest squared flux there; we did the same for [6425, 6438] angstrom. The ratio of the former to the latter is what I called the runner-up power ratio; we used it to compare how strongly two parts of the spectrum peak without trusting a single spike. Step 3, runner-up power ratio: 0.90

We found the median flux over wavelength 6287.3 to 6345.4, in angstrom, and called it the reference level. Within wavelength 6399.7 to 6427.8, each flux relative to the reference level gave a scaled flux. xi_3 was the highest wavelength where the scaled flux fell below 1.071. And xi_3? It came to 6427.05 angstrom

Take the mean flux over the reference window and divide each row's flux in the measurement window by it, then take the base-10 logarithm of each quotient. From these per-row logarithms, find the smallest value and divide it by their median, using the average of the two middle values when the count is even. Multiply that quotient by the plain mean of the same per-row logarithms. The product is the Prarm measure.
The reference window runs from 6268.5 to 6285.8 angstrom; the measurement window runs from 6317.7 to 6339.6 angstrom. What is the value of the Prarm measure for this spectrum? -0.046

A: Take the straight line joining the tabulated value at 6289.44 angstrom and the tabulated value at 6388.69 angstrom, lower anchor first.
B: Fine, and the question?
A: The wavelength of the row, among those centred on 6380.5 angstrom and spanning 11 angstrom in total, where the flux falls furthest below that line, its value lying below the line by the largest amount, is 6375.46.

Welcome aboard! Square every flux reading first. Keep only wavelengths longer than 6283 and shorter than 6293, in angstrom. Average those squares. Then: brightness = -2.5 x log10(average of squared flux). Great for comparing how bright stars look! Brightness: -0.230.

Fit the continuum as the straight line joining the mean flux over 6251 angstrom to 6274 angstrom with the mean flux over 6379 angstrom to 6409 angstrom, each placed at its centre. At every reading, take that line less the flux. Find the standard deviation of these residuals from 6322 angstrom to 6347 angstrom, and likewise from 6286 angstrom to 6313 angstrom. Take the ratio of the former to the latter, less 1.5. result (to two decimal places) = -1.13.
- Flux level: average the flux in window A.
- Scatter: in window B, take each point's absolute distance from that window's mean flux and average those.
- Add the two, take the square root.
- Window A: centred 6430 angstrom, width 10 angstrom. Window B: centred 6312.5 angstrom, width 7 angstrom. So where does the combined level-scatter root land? 1.04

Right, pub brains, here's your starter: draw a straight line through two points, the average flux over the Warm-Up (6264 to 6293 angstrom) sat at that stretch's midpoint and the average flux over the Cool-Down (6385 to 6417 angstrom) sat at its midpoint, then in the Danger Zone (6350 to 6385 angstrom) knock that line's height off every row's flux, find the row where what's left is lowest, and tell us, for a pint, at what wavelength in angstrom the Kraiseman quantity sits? 6374.00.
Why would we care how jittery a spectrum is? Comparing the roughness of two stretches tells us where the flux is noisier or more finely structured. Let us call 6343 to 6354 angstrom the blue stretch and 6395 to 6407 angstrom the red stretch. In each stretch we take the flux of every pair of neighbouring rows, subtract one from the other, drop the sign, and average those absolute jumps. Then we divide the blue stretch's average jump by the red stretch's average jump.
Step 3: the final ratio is 0.8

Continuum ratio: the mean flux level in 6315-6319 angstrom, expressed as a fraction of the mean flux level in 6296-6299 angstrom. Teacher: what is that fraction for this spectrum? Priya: 1.24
